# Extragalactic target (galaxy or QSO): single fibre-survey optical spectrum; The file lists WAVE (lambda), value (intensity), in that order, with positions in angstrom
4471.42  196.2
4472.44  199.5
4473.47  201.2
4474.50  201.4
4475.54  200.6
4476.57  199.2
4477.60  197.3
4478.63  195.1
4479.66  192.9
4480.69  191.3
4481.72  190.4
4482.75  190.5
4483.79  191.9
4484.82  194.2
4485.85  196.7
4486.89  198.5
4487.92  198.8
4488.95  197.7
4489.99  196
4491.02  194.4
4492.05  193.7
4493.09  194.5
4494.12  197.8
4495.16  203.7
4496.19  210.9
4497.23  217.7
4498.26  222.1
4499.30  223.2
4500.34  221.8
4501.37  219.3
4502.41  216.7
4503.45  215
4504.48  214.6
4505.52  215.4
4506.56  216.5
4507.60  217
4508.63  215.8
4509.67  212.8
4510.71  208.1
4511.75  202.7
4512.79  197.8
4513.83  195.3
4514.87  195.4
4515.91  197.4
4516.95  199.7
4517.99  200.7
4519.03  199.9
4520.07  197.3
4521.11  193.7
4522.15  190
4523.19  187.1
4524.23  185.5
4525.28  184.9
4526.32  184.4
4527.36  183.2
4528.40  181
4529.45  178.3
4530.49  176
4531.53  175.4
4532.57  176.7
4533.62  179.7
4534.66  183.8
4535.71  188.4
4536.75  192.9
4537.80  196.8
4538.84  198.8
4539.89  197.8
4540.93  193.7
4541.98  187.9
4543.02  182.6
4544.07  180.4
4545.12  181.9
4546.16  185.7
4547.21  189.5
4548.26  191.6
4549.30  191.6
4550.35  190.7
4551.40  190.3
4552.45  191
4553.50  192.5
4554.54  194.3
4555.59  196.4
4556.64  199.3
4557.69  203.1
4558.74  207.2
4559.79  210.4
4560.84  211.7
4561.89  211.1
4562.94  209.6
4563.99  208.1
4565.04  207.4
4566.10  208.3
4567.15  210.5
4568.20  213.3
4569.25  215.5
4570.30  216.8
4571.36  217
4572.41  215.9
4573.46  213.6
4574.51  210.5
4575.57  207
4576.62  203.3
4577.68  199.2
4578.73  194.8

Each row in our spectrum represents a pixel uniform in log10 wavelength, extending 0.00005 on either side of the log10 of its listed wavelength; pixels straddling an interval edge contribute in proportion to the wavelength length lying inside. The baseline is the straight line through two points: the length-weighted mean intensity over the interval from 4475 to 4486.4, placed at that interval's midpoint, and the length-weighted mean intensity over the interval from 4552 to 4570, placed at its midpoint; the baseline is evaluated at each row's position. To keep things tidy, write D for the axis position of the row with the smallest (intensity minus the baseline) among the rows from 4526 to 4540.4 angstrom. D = 4531.53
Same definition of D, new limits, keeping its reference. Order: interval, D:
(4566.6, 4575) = 4574.51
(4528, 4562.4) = 4531.53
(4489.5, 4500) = 4492.05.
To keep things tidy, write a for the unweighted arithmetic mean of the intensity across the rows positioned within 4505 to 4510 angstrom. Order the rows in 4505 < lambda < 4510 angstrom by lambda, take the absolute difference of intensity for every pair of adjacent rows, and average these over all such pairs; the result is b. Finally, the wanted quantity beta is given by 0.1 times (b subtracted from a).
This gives 21.4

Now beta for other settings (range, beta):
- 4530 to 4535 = 17.6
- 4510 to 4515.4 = 19.7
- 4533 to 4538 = 18.4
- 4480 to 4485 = 19.0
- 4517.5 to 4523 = 19.4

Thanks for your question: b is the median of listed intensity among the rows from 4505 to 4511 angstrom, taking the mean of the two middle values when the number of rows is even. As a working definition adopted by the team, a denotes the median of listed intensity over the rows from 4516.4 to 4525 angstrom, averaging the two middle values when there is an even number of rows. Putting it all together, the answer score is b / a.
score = 1.10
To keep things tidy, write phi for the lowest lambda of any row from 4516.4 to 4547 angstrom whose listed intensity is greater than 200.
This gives 4517.99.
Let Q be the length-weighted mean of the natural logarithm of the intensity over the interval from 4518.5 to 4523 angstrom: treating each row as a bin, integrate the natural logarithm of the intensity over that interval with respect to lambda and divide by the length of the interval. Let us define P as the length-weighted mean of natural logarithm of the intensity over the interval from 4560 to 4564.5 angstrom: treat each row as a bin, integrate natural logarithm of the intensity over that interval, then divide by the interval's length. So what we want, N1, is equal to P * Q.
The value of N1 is 28.2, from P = 5.35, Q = 5.28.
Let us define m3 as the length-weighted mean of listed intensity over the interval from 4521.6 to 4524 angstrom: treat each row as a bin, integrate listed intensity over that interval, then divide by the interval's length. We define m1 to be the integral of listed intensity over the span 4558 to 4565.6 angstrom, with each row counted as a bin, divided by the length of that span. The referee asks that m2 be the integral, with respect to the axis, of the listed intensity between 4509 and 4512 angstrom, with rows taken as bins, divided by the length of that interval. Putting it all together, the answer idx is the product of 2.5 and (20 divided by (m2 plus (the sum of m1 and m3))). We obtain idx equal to 0.083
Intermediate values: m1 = 209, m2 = 208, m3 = 189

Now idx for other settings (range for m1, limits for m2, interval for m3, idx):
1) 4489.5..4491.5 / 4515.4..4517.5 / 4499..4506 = 0.082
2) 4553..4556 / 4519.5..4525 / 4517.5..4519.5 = 0.085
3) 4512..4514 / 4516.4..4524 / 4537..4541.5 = 0.085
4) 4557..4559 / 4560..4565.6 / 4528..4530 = 0.084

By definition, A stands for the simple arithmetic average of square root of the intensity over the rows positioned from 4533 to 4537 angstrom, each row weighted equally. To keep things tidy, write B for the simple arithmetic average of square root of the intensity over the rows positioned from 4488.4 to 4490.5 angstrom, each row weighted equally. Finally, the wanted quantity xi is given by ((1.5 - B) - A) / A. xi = -1.92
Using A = 13.6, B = 14.0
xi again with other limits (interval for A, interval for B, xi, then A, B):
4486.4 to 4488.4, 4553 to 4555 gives -1.88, 14.1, 13.9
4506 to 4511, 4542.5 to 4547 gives -1.82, 14.6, 13.5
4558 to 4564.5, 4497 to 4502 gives -1.92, 14.5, 14.9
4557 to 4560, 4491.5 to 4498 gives -1.89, 14.4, 14.2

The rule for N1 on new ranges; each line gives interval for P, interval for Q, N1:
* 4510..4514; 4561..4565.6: 28.3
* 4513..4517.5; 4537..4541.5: 27.9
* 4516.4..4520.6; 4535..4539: 27.9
